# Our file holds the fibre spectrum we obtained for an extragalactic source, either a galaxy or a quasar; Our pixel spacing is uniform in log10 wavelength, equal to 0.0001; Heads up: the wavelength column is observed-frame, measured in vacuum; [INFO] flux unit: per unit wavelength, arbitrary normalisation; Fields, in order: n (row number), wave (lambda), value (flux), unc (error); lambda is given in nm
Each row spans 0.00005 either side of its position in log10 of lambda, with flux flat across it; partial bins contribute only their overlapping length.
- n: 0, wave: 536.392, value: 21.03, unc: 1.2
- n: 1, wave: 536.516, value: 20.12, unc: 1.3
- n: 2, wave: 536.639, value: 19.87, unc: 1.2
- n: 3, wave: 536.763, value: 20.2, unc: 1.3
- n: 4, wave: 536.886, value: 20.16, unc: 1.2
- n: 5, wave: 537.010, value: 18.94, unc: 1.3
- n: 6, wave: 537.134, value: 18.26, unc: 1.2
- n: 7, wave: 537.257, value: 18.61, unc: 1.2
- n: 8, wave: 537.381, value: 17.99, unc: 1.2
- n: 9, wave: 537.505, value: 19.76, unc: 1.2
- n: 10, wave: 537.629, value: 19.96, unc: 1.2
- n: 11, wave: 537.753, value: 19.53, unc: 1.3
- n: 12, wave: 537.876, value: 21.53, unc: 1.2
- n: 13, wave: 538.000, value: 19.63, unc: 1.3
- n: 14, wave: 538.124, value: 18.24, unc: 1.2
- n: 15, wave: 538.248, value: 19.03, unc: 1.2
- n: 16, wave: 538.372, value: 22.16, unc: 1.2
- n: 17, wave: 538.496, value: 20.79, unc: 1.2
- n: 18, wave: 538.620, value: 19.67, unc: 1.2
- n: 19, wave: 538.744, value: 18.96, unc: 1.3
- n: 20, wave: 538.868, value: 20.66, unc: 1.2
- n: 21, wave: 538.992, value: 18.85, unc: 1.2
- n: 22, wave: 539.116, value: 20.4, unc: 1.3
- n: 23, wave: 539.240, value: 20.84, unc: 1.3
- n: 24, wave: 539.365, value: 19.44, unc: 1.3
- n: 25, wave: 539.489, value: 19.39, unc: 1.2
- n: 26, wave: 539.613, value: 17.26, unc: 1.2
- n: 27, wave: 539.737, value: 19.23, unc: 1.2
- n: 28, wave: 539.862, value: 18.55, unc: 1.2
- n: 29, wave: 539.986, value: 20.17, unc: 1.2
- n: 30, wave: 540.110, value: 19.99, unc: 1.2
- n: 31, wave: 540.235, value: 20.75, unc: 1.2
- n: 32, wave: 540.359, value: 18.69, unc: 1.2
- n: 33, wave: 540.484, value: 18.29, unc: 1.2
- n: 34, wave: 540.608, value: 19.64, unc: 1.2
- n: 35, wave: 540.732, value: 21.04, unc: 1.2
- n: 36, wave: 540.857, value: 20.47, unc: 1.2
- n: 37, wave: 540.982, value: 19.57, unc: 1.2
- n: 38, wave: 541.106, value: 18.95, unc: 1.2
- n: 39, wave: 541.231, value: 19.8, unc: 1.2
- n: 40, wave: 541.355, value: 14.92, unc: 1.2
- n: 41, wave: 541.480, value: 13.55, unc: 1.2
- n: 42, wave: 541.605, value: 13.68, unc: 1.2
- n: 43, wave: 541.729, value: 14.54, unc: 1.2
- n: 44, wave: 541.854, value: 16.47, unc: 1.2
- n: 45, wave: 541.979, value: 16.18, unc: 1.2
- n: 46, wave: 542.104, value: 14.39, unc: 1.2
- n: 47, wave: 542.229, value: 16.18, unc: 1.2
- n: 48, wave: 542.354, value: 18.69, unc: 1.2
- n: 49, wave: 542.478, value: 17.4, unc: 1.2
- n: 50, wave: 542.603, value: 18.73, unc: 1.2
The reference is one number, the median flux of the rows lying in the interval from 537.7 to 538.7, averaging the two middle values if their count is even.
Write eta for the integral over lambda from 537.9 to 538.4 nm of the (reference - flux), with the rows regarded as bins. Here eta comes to 0.0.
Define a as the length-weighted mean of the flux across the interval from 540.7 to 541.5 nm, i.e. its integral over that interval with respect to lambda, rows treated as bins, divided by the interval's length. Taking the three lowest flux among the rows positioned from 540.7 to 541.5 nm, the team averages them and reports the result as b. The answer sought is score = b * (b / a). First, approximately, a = 18.5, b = 15.8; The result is 13.5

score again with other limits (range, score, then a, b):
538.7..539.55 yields 18.4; 19.8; 19.1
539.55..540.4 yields 17.1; 19.3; 18.2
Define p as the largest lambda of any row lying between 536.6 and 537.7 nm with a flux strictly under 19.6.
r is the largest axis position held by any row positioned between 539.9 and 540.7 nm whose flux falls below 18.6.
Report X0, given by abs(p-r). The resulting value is 3.10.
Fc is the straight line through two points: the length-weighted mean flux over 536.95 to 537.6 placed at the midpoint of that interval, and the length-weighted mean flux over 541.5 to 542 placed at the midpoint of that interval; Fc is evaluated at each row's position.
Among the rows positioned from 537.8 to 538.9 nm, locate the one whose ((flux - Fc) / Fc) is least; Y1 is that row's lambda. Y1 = 538.124 nm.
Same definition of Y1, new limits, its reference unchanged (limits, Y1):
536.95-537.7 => 537.381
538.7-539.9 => 539.613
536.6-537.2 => 537.134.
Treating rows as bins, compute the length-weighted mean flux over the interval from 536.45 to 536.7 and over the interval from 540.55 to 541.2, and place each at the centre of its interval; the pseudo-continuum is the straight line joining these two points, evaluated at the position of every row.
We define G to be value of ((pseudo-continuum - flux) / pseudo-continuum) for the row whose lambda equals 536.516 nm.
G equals -0.005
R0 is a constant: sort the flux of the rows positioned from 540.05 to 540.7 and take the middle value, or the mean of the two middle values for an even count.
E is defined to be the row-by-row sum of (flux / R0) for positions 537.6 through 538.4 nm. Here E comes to 7.1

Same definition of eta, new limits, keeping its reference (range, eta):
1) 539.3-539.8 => 0.4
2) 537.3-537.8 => 0.2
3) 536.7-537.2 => 0.1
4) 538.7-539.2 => -0.1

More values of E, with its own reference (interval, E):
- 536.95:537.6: 4.8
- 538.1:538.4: 3.0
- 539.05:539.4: 3.1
